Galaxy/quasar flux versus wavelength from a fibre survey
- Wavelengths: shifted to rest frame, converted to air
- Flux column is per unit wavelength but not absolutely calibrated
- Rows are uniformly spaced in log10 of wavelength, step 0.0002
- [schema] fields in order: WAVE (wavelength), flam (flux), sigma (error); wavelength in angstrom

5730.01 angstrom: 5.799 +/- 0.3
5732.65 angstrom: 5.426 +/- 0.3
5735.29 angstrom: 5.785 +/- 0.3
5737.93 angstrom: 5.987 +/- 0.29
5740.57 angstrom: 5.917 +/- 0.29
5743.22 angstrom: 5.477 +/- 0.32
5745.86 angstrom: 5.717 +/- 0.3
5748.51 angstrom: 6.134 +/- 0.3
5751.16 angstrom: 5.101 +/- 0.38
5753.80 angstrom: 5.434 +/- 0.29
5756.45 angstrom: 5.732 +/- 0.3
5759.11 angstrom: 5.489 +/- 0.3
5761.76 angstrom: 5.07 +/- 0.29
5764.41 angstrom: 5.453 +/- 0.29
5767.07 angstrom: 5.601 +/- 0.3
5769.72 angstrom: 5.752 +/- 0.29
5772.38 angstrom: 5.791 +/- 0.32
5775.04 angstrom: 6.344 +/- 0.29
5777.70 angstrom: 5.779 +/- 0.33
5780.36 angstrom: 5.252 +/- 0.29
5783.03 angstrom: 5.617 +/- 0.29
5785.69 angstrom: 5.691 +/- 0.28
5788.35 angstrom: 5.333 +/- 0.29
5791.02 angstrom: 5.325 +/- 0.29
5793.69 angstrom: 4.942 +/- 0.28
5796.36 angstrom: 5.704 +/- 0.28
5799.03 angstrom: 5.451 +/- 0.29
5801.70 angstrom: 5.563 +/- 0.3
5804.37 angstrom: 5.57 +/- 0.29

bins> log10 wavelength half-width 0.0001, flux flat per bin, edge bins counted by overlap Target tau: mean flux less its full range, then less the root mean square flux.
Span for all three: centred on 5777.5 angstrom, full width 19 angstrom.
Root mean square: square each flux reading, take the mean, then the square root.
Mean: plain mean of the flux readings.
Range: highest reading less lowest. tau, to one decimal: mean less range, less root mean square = -1.1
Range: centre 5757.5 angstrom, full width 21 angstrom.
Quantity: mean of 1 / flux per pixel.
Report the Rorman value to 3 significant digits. 0.182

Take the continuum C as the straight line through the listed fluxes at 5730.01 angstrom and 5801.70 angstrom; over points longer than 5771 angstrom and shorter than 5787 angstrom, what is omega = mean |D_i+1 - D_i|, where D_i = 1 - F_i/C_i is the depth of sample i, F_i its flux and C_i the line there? 0.074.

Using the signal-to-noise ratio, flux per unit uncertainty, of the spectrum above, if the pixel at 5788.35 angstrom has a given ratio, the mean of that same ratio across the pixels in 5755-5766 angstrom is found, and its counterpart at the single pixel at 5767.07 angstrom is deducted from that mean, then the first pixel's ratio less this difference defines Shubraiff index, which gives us 18.6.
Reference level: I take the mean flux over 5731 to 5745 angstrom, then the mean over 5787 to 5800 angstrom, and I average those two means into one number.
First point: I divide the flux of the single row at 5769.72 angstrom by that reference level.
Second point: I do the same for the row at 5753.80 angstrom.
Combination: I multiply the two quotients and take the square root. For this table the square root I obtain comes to 1.01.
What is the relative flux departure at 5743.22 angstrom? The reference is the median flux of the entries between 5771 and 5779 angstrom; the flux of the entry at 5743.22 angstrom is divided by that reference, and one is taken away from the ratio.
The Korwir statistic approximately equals -0.05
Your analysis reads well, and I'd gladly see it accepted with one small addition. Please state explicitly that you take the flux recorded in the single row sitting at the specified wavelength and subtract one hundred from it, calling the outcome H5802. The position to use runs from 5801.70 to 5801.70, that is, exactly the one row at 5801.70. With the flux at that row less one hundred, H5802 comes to -94.4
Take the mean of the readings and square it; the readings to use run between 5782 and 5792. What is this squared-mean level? 30.2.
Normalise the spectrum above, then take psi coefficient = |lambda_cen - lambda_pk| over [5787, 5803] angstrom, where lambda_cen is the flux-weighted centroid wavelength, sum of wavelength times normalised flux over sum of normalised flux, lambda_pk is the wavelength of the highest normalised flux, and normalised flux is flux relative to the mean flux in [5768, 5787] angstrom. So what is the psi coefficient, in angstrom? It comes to 1.2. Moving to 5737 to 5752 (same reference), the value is 4.1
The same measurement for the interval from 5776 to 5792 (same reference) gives 6.6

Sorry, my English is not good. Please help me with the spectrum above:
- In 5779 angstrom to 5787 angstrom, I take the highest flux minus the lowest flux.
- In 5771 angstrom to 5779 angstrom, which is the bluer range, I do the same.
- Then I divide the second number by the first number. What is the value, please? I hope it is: 1.3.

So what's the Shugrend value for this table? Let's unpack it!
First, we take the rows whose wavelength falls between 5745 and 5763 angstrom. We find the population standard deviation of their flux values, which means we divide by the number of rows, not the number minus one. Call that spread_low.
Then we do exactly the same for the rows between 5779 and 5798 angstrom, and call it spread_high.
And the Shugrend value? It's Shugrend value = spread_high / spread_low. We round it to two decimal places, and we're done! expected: 0.74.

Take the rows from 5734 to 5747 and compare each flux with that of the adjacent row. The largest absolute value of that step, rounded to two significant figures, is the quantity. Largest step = 0.44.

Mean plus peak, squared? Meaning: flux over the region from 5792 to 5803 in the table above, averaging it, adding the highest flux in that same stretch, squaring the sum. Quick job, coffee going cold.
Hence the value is 124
